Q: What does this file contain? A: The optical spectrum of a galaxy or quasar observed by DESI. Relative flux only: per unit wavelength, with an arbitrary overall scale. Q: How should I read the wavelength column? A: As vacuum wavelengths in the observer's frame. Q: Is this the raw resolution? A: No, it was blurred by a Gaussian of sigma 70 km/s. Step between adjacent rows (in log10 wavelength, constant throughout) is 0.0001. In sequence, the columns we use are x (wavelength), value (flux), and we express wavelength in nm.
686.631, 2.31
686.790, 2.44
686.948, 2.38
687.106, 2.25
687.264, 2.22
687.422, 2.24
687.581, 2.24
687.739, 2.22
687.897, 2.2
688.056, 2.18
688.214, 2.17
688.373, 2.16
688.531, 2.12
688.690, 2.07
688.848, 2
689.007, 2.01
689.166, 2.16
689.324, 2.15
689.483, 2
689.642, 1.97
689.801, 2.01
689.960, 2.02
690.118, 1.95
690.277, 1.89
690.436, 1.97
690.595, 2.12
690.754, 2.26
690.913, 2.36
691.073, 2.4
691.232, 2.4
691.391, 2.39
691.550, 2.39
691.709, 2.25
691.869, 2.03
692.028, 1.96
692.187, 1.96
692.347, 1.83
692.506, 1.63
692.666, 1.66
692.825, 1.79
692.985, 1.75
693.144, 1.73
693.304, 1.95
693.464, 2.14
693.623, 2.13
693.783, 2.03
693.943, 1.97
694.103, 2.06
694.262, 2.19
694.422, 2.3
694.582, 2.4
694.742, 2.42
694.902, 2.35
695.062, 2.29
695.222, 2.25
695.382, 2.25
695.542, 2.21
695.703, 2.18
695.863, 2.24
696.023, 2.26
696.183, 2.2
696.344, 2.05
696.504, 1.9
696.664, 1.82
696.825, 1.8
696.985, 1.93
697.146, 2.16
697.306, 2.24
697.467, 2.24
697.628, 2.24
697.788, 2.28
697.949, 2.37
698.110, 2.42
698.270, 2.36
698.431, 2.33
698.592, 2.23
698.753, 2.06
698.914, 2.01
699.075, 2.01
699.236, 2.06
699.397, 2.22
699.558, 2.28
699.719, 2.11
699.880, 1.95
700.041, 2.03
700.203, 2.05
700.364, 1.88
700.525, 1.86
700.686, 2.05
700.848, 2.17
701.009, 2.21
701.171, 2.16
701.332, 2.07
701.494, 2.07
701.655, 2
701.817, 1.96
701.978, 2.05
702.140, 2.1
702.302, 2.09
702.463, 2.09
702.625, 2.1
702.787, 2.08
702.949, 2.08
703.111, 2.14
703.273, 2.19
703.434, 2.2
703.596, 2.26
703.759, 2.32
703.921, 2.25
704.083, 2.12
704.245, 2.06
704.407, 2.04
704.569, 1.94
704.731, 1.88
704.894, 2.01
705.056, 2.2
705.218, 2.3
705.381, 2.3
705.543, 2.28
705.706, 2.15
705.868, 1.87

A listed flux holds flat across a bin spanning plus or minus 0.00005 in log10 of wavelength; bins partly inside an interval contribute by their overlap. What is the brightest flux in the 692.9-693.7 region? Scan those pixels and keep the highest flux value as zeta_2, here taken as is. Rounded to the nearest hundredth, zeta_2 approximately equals 2.14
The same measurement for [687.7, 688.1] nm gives 2.22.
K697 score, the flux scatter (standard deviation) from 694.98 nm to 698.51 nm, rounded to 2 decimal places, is 0.17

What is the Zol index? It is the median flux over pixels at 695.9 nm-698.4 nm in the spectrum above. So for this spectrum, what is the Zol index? 2.24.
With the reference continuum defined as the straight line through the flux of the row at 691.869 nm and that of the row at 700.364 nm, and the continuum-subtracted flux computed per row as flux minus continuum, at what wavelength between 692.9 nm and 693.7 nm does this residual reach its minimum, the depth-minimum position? 693.144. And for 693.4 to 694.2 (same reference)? 693.943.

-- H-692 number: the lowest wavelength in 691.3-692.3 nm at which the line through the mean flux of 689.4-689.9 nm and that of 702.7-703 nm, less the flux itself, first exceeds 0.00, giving 692.028 nm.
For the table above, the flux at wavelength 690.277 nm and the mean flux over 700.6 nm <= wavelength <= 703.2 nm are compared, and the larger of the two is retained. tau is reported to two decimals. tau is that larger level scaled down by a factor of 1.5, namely 1.39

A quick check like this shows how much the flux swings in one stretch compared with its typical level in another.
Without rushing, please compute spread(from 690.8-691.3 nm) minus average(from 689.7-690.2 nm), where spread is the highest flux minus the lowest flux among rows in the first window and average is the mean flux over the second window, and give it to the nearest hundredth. -1.95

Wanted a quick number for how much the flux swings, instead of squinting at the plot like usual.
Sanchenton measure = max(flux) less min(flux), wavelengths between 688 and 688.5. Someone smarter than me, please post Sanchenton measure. 0.02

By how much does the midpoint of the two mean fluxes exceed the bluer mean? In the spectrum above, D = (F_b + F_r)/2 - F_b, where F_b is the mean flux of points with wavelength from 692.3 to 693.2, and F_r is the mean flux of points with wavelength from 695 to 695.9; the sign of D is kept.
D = 0.25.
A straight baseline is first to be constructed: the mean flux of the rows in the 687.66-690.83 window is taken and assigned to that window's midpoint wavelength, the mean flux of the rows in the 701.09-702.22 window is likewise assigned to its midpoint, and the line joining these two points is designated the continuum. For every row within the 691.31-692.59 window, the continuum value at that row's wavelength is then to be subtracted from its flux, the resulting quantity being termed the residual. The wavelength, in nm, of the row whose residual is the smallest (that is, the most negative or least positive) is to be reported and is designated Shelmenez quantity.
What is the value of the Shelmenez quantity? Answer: 692.506 nm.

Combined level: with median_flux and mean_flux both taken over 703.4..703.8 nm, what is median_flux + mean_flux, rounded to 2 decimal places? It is 4.52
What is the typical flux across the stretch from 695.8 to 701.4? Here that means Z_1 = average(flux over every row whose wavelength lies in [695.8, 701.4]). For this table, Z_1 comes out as 2.12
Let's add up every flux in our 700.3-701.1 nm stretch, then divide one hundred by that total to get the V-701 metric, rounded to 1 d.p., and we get 9.8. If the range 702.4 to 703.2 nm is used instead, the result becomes 9.5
